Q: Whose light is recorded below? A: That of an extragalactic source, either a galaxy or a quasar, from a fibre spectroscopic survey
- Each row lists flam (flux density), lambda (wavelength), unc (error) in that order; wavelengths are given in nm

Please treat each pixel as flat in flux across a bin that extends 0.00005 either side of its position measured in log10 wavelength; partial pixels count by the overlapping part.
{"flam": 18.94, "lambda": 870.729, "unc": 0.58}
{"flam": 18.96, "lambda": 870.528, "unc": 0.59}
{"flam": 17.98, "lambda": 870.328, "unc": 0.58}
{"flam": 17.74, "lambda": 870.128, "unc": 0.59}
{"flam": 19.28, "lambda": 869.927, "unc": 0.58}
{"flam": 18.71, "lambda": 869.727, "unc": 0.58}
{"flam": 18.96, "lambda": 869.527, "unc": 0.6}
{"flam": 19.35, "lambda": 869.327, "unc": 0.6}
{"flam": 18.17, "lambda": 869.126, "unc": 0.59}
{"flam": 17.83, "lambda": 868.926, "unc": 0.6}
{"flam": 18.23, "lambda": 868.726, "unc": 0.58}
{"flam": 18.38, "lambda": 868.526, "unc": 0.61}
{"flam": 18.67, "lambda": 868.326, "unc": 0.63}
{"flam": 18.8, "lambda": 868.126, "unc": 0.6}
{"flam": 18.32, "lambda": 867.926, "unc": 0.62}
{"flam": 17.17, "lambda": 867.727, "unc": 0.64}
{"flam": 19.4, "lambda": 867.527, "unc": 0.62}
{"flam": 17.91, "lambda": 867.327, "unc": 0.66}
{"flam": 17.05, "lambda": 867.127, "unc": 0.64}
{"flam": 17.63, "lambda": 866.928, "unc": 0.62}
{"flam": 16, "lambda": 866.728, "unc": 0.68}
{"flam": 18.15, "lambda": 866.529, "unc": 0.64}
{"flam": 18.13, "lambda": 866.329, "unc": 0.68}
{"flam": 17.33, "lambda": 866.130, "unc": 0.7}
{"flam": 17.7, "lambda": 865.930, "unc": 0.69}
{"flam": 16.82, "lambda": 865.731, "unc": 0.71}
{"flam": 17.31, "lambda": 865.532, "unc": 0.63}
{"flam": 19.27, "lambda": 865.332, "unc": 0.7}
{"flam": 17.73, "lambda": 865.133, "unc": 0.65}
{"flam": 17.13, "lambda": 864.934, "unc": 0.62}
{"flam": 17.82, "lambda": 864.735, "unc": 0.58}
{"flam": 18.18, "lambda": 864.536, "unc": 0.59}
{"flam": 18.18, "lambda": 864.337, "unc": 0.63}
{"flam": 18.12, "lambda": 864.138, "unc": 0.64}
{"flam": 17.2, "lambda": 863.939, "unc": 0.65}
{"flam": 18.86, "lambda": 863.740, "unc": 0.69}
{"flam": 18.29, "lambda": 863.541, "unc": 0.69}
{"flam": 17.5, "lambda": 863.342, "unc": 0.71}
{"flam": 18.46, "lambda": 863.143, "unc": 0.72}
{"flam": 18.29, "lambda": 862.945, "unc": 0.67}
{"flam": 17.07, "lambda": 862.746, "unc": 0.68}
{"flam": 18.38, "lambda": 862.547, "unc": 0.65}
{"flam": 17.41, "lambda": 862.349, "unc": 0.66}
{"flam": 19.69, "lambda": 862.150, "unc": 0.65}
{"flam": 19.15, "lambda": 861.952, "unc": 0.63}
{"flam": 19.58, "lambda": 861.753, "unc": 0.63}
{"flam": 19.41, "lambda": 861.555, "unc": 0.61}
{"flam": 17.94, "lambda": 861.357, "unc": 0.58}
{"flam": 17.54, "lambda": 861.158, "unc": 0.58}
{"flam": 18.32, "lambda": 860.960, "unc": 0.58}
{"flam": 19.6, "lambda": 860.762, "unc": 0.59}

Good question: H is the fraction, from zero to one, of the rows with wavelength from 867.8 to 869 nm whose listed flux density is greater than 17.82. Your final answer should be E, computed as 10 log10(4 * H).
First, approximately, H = 1.0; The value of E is 6.0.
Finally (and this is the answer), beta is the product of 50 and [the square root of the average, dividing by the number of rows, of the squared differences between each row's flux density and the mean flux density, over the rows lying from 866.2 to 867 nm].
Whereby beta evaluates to 44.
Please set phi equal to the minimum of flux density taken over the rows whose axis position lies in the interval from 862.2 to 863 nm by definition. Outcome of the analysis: 17.07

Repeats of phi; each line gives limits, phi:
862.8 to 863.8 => 17.5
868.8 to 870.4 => 17.74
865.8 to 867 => 16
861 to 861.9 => 17.54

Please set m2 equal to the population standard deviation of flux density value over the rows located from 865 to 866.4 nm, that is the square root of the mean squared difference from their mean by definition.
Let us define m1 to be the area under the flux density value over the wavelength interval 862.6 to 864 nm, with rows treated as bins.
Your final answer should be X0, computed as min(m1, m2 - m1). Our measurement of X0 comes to -24.4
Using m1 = 25.2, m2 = 0.73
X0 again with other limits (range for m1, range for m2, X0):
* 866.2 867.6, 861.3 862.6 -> -24.0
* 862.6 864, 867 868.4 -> -24.4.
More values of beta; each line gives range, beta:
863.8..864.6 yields 21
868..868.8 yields 11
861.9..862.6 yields 43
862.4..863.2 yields 28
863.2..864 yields 33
